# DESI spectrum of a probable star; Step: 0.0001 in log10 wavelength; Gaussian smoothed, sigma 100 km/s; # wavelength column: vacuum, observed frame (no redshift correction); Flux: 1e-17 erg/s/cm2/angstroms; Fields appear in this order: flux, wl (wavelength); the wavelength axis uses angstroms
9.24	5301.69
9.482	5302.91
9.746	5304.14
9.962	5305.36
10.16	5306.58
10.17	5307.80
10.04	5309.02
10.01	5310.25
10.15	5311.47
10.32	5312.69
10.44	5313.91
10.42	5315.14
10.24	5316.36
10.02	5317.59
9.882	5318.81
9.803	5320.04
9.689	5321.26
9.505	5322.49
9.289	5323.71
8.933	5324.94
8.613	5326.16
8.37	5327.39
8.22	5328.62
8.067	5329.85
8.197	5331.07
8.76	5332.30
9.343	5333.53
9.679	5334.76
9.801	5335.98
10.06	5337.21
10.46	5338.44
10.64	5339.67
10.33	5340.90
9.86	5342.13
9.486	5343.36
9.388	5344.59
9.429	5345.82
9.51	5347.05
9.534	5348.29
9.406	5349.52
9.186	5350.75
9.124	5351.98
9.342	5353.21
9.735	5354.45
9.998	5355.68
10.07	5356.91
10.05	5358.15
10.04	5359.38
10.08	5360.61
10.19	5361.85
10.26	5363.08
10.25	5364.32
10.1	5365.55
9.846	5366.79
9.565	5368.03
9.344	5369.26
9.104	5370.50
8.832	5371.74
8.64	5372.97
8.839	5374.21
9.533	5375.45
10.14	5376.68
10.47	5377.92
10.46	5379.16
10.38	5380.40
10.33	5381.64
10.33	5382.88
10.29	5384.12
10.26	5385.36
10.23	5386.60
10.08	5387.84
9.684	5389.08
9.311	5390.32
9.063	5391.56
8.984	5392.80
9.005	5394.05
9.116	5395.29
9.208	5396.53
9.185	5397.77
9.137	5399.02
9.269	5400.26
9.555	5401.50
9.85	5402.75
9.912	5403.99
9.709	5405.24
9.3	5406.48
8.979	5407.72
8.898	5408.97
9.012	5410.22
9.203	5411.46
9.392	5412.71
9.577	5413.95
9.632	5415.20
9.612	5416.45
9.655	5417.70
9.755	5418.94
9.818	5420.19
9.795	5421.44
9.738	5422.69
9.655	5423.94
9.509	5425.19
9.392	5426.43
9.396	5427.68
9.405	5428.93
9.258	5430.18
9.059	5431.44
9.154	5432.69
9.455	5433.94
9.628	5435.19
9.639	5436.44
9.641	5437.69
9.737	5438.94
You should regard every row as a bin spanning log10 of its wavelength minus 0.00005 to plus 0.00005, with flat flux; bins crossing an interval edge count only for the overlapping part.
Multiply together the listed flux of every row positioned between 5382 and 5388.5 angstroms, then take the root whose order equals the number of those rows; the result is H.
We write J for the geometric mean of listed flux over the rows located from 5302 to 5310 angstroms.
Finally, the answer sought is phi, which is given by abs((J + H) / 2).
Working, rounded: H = 10.2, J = 9.9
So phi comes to 10.1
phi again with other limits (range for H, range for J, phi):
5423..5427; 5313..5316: 10.0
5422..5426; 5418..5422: 9.7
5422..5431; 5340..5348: 9.6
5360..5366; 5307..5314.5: 10.2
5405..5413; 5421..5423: 9.5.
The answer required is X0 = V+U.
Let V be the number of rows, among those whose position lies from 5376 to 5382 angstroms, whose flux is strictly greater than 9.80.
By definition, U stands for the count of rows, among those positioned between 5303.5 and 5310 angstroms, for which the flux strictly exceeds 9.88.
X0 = 9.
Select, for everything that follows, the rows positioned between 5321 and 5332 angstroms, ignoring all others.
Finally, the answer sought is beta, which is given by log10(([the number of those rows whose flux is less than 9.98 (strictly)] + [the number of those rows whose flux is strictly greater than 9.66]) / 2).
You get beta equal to 0.70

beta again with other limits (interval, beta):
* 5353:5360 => 0.54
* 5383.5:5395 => 0.70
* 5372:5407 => 1.20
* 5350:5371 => 0.98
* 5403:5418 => 0.85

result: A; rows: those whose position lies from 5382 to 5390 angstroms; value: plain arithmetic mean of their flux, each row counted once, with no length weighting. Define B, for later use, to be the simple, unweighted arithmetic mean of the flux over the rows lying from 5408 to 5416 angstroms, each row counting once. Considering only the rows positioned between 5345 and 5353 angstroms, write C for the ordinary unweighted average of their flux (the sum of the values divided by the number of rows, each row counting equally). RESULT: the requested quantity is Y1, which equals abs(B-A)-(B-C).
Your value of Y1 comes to 0.9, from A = 10.1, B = 9.29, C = 9.4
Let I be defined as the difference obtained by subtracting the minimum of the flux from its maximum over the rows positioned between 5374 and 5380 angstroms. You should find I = 1.63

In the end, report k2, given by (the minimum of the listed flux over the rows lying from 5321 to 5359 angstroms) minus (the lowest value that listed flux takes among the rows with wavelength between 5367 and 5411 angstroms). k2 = -0.6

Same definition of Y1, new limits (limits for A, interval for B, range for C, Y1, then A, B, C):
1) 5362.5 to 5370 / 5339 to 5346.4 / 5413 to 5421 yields -0.1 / 9.9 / 9.86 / 9.7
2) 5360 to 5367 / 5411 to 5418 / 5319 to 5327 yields 0.4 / 10.1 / 9.51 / 9.3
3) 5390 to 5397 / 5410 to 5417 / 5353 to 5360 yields 0.8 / 9.1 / 9.40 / 9.9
